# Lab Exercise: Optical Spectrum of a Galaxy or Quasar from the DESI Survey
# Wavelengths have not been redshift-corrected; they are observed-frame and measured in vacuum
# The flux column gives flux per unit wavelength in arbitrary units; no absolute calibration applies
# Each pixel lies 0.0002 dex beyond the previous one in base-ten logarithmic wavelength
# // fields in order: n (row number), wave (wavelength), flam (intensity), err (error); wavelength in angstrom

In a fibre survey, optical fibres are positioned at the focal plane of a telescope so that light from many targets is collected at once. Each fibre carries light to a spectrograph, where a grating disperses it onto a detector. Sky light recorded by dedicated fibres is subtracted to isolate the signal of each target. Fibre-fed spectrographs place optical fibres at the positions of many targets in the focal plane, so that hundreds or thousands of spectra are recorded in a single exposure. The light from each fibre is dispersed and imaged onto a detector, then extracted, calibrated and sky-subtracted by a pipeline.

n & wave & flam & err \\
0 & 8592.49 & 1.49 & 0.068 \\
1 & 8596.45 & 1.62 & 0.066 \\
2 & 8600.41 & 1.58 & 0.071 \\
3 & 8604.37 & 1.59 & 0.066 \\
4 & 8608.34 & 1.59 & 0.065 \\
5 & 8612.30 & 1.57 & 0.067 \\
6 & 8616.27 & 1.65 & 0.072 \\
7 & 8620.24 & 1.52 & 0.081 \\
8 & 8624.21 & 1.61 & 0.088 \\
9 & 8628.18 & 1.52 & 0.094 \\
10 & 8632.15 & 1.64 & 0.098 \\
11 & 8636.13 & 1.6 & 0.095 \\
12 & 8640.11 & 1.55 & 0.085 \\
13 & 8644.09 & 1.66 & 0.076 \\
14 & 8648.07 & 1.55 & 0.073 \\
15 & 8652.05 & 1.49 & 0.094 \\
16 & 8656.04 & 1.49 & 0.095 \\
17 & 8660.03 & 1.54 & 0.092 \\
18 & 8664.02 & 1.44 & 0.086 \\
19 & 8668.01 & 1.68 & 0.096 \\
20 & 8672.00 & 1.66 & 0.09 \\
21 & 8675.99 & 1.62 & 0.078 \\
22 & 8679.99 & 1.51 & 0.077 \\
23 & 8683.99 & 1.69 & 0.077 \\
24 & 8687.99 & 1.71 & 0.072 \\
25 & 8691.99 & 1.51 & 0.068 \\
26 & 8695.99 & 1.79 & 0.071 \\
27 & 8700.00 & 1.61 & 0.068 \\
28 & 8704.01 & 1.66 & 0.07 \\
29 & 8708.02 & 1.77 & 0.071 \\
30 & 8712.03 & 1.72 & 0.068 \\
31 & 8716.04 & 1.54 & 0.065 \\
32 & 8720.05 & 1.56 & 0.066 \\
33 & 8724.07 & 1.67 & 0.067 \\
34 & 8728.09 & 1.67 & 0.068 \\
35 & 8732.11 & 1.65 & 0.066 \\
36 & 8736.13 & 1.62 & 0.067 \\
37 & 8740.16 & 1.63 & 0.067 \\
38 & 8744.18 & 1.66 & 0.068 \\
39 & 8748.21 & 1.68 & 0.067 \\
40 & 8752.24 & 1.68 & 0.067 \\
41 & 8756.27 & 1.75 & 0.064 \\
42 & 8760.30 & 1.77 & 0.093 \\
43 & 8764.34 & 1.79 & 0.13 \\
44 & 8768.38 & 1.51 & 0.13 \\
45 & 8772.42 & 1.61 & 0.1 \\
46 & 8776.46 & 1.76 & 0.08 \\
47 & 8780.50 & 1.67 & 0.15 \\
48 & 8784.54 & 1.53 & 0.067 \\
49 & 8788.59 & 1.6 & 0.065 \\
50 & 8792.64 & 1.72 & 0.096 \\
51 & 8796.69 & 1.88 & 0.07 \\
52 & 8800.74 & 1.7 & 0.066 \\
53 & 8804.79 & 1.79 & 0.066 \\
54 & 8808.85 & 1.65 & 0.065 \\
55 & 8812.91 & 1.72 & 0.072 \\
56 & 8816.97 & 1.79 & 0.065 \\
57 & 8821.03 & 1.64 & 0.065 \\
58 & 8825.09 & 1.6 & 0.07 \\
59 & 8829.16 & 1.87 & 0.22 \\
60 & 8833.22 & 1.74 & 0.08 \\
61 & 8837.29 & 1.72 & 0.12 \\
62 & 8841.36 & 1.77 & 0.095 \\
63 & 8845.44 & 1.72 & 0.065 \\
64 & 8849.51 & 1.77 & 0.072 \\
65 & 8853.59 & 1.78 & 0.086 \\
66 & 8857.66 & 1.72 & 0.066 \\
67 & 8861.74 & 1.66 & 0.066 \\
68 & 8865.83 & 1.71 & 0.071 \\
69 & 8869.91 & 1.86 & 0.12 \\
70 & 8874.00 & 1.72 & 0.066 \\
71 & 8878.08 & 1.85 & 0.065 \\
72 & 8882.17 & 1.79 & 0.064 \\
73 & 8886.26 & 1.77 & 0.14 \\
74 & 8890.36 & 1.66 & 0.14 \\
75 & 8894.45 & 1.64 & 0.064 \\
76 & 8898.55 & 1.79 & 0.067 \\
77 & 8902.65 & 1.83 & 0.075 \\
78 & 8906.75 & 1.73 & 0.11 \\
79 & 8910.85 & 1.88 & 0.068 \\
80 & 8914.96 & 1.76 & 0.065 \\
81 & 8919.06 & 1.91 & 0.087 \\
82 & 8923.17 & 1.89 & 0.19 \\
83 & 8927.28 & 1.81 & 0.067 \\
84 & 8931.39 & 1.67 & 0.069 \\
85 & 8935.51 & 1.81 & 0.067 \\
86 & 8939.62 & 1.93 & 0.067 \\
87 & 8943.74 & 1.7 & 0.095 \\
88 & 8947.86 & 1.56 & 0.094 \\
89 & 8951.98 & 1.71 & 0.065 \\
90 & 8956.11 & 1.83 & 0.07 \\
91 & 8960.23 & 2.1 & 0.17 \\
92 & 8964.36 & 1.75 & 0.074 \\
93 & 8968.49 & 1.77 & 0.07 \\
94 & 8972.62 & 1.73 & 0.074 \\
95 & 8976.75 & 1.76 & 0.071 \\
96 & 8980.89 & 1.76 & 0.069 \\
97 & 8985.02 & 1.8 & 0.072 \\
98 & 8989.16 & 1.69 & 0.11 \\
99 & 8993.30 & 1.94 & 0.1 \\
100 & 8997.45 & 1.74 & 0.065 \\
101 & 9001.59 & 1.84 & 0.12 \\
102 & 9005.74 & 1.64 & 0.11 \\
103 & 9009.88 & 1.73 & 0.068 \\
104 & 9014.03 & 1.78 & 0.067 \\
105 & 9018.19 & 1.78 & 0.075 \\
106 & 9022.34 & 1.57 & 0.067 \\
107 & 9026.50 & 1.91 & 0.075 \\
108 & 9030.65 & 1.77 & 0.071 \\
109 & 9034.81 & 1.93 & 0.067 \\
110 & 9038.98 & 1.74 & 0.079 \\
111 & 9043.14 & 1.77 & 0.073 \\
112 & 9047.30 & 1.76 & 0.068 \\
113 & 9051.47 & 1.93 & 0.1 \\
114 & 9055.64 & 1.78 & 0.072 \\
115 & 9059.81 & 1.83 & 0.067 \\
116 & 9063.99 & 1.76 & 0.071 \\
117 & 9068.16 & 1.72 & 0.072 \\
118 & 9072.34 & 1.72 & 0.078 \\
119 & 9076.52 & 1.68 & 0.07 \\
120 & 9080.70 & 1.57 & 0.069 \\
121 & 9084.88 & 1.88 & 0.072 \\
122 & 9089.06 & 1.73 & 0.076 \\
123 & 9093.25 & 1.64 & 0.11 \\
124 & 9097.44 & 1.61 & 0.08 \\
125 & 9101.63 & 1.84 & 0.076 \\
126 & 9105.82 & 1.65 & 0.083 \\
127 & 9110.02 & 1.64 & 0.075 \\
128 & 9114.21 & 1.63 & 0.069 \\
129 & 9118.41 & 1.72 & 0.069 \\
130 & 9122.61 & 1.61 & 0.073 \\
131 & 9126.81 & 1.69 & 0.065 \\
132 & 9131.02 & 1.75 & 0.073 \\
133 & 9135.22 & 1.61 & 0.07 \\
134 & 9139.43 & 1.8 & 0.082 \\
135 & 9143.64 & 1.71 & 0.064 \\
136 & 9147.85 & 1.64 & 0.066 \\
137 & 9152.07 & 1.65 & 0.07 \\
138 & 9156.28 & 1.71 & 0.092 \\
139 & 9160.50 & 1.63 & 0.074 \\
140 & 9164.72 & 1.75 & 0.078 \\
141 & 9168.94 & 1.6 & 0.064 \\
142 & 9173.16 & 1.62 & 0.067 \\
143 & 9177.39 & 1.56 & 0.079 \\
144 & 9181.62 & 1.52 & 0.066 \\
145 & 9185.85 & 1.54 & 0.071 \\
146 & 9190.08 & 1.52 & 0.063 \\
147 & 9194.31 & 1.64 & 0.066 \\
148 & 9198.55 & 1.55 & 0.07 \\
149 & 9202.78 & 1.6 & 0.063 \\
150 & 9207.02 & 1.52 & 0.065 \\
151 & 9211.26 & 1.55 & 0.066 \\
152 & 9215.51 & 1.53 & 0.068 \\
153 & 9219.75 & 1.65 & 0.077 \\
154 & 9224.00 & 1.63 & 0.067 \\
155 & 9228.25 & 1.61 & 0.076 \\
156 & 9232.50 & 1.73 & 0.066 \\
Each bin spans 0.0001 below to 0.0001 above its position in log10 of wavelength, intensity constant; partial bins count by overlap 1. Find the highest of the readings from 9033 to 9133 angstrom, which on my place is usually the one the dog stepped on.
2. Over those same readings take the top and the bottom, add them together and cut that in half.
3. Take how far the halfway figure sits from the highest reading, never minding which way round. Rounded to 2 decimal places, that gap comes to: 0.18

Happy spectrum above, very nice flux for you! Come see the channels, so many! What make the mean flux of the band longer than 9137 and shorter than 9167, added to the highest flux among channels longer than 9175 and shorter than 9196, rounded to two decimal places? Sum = 3.34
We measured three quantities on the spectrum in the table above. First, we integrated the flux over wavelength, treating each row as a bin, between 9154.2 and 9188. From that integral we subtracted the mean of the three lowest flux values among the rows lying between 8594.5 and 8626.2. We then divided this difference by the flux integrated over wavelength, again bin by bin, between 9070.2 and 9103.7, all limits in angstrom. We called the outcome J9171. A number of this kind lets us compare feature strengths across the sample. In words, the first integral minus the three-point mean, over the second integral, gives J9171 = 0.927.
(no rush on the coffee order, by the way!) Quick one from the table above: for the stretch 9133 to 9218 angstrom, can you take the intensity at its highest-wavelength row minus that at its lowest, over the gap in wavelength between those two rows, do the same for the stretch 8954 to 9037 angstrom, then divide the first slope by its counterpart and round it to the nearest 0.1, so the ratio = -0.8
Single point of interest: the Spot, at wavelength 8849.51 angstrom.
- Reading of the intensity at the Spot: 1.77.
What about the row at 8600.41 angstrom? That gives 1.58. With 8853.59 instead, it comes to 1.78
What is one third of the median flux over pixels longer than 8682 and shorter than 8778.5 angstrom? 0.557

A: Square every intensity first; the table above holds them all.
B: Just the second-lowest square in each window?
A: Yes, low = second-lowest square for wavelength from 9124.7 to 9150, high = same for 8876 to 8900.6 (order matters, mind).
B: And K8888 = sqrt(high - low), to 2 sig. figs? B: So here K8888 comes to 0.26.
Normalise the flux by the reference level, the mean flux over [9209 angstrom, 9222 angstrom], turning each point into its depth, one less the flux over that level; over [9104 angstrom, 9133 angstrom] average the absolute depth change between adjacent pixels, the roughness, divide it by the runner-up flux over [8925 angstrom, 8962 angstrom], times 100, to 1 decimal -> 2.0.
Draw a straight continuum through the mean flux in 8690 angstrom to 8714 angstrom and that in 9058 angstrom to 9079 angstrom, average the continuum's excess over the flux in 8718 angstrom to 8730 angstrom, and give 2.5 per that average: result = 53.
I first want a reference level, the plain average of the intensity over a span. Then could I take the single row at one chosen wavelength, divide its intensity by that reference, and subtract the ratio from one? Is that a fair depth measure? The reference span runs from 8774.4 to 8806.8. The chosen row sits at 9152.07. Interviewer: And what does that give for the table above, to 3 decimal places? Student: 0.033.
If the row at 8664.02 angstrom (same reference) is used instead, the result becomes 0.156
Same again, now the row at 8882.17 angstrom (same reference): -0.049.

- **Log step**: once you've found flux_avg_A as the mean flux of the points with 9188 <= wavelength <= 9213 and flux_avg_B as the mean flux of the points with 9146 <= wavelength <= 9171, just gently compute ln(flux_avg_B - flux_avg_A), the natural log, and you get -2.3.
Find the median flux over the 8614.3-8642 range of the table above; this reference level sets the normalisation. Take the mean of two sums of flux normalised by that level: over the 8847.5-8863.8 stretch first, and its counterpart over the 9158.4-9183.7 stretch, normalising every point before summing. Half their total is 5.2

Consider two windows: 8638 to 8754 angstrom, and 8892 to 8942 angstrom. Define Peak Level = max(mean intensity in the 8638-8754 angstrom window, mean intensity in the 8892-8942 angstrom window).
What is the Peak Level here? 1.80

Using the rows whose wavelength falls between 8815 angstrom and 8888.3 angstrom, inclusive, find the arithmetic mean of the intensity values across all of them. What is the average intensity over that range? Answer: 1.75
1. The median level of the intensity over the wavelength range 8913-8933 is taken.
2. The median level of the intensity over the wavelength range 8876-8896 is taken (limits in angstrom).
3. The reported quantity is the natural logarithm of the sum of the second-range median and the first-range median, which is 1.28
